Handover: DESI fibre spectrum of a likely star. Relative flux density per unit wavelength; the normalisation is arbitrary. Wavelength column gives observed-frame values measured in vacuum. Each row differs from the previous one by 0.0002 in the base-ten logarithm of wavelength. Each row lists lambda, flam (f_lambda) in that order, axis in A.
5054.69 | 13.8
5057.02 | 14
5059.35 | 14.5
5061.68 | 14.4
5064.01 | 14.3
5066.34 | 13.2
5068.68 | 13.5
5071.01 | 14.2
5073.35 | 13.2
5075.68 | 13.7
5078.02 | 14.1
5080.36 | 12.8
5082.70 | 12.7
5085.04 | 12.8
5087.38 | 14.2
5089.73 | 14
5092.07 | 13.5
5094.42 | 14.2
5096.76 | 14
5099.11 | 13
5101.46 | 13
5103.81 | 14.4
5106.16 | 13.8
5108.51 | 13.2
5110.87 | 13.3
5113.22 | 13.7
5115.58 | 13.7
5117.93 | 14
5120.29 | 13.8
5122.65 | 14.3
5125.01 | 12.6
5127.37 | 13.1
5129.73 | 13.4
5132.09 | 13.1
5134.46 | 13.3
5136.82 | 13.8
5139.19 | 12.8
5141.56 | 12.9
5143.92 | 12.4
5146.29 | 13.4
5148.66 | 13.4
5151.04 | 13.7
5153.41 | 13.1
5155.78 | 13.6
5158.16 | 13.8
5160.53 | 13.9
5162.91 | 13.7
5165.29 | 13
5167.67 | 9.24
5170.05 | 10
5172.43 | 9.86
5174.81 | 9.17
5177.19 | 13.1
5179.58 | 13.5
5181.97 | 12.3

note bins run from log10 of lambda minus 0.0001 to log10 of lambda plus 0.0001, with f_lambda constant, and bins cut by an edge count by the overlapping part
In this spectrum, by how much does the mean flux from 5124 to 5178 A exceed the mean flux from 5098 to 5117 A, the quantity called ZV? -0.9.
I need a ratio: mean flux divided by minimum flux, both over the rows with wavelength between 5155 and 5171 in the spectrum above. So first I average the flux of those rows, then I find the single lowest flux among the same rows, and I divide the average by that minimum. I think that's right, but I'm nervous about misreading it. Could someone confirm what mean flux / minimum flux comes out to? 1.349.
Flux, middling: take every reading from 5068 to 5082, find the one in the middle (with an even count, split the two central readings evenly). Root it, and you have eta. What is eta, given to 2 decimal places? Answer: 3.69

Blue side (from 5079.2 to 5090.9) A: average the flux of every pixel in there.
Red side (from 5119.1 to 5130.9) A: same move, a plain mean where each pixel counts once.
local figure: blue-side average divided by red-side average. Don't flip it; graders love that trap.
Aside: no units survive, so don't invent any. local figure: 0.99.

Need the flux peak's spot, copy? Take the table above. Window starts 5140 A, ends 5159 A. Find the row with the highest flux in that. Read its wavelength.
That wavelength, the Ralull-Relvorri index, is 5158.16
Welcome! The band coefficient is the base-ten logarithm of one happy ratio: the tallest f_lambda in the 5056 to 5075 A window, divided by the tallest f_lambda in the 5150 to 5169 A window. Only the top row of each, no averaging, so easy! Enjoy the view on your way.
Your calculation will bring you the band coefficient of 0.0184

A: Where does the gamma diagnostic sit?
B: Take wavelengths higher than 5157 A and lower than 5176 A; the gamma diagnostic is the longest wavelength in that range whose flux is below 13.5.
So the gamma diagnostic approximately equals 5174.81 A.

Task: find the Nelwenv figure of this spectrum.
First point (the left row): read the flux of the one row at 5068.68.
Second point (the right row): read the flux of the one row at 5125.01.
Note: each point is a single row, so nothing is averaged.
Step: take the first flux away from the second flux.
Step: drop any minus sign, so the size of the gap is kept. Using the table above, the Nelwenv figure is 0.90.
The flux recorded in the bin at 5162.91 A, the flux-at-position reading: 13.7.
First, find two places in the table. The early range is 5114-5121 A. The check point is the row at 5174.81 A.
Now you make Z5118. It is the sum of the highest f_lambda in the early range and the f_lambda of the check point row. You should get 23.2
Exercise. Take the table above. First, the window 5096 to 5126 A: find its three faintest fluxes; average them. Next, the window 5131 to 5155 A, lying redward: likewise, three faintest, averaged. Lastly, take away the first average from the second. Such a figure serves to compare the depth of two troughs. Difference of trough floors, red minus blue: -0.17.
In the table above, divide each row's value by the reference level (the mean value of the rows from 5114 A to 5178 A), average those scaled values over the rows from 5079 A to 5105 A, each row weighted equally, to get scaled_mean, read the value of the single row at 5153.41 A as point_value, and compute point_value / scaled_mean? 12.4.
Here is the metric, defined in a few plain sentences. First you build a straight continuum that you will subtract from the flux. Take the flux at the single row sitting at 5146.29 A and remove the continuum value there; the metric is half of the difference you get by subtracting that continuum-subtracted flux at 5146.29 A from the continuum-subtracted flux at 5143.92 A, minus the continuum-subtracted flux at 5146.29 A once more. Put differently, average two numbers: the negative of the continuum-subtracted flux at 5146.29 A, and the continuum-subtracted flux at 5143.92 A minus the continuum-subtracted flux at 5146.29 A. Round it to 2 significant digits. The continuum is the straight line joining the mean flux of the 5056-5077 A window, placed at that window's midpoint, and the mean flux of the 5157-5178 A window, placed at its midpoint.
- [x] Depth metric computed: -1.1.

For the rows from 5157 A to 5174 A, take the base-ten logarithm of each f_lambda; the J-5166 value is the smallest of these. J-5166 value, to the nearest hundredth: 0.97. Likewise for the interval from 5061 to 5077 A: 1.12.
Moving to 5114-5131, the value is 1.10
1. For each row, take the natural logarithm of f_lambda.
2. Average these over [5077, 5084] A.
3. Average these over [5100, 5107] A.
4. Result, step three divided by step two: 1.02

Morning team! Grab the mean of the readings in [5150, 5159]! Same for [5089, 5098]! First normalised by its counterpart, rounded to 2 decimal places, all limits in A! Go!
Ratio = 0.97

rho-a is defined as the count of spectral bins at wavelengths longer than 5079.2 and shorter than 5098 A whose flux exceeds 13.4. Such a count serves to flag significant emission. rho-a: 5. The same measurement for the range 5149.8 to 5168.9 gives 5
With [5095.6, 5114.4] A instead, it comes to 4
